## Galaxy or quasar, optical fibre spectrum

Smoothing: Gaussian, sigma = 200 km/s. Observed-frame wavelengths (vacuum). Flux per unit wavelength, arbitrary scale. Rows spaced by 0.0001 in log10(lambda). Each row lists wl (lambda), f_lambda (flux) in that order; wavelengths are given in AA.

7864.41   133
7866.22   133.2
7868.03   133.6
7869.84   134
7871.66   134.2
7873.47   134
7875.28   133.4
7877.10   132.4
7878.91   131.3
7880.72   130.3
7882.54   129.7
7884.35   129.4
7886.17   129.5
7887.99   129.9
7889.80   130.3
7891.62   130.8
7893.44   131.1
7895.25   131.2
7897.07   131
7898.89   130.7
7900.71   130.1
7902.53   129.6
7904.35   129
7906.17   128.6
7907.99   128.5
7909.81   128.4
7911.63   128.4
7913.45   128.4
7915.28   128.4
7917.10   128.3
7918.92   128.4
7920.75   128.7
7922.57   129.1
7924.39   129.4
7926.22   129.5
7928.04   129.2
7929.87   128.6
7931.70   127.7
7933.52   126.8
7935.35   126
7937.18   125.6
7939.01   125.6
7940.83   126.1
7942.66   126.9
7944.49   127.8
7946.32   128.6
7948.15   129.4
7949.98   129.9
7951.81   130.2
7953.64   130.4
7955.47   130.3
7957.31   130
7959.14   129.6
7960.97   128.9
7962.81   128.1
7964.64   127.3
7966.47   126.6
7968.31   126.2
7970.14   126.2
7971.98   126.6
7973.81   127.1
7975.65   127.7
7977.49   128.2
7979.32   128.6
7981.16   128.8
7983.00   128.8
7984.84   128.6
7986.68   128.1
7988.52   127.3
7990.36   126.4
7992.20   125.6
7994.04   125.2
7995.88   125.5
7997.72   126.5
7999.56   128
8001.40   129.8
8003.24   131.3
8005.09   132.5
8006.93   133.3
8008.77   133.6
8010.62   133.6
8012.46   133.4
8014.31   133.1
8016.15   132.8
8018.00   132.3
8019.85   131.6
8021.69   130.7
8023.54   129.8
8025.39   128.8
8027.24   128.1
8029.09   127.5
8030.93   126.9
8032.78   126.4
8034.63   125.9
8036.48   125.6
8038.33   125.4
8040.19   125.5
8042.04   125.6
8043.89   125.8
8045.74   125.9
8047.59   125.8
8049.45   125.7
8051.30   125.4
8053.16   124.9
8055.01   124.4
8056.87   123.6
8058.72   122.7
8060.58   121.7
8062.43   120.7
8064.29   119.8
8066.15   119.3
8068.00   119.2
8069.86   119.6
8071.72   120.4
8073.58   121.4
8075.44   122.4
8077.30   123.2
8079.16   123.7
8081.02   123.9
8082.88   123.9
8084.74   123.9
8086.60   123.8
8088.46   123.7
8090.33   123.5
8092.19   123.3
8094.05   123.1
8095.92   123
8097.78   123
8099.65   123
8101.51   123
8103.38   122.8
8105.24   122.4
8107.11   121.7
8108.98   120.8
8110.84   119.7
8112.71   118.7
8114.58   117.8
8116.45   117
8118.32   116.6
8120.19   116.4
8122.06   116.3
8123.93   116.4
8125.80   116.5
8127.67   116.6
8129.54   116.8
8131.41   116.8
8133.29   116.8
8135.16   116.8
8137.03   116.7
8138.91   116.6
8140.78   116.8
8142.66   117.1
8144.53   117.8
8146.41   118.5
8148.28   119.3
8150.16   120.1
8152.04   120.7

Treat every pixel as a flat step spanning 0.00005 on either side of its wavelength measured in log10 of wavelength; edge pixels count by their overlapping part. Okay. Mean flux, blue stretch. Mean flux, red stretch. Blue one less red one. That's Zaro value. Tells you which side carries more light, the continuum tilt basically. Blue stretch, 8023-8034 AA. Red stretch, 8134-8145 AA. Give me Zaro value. 11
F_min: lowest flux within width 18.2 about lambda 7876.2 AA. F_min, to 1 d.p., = 129.4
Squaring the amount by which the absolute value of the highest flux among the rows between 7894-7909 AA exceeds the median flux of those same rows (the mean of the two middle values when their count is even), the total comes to 1.8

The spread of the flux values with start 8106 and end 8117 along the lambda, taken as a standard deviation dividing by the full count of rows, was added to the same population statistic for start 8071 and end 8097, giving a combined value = 2.6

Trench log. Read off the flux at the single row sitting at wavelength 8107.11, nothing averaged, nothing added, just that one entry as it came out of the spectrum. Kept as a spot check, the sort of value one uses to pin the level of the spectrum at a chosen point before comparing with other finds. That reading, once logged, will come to 121.7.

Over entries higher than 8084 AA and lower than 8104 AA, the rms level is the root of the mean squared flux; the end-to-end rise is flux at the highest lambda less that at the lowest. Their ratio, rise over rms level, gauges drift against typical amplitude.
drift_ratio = -0.01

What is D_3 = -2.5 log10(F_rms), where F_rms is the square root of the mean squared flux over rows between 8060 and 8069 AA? -5.20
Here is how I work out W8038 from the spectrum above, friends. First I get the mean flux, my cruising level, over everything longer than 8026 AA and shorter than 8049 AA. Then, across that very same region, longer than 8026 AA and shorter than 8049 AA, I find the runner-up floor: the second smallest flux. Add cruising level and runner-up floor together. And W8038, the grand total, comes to 252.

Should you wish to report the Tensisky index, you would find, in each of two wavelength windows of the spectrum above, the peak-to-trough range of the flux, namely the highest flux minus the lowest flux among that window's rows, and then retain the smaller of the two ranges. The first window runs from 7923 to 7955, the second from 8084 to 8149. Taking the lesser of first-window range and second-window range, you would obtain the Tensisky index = 4.8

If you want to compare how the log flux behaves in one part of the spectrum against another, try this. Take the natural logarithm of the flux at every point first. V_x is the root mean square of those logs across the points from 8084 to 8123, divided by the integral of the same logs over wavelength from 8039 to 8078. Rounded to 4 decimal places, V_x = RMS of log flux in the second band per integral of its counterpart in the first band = 0.0256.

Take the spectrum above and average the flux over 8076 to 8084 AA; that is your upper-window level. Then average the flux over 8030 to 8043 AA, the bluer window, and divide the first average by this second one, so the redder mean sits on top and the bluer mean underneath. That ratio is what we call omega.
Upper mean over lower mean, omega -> 0.98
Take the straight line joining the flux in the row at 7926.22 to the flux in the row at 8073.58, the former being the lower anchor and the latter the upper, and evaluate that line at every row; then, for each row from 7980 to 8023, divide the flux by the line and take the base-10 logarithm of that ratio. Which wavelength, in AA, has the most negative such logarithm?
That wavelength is 7994.04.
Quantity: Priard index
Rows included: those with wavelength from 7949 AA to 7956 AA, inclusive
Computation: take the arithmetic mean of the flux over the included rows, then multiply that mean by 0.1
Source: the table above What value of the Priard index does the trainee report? 13.0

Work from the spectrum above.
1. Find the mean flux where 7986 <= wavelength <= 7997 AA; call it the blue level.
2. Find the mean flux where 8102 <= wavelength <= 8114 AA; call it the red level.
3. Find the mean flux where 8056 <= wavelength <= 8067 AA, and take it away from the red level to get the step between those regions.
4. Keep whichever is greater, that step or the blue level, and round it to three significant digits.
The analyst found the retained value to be 126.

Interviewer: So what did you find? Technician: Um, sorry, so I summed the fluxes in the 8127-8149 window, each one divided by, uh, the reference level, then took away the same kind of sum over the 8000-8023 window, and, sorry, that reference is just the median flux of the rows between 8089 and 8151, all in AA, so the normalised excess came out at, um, -1.5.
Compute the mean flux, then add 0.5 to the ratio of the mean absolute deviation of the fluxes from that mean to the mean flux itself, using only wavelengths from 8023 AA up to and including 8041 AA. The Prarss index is 0.510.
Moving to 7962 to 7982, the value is 0.506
